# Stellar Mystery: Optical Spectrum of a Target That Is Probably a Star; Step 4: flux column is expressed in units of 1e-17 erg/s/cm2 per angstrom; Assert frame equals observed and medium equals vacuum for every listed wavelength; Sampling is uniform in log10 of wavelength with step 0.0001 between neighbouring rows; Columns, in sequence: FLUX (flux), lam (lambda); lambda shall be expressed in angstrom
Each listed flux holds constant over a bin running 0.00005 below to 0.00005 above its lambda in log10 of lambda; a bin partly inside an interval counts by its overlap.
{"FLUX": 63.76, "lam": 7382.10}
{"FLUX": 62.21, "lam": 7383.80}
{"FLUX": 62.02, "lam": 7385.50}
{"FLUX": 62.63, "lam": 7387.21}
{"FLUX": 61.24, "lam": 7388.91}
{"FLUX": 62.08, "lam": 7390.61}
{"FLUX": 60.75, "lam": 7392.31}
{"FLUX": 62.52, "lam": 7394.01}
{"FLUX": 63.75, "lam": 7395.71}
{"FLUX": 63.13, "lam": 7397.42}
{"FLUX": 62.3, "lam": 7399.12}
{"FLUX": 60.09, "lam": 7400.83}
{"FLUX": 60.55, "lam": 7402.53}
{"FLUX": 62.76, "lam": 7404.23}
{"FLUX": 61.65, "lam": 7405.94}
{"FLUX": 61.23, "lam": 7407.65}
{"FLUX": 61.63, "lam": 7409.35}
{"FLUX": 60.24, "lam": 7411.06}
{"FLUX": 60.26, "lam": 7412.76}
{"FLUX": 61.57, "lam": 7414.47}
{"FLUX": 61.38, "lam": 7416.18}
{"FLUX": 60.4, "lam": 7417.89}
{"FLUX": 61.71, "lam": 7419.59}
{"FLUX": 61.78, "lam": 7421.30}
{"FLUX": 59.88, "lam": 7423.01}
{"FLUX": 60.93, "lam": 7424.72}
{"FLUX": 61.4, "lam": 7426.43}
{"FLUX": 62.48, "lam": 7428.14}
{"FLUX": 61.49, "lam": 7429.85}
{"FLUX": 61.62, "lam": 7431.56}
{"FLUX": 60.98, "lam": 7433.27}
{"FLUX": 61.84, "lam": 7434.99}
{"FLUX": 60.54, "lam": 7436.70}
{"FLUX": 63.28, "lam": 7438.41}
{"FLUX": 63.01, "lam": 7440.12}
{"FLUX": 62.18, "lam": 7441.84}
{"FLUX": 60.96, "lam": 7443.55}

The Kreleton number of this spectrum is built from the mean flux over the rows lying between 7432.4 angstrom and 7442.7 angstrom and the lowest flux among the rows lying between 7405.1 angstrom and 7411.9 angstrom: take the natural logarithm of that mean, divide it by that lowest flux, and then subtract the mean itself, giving -61.9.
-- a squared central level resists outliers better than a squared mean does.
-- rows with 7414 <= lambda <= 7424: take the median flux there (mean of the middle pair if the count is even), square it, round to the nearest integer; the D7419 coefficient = 3779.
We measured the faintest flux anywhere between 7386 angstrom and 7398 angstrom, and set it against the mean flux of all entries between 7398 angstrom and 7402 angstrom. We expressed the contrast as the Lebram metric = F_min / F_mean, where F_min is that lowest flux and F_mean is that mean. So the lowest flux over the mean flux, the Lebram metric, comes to 0.99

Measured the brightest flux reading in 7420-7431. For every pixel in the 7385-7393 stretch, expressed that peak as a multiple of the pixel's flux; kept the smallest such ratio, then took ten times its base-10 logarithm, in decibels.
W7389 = -0.01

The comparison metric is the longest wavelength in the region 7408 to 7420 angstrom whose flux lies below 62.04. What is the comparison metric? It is 7419.59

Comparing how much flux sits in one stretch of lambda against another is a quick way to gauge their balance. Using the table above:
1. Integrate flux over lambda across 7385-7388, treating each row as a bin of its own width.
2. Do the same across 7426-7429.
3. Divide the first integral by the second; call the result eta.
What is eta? 1.00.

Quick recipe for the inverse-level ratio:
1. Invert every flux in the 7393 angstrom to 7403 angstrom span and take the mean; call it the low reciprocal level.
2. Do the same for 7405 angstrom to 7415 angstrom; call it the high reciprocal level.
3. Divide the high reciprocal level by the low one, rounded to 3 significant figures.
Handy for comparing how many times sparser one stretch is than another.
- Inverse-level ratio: 1.02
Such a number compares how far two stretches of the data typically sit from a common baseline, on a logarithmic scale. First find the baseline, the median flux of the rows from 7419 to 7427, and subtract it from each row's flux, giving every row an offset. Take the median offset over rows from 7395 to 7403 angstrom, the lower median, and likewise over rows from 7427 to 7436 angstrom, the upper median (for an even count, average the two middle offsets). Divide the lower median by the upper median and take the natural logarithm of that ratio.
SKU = 1.4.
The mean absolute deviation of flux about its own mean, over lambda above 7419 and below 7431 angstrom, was 0.56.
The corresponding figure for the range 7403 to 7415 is 0.65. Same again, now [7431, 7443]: 0.77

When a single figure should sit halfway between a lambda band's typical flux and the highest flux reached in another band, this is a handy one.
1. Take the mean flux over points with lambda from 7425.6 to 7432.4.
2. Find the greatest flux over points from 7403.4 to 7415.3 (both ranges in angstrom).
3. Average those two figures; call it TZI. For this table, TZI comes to 62.3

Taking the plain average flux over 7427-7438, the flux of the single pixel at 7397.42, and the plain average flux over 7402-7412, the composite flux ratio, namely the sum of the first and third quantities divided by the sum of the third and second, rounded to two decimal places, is 0.99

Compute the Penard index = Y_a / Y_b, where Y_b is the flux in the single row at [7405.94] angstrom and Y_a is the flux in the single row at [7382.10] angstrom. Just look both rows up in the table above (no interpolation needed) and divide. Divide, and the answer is 1.034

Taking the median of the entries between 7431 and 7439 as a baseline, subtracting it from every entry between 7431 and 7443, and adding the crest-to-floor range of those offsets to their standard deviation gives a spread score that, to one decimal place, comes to 3.7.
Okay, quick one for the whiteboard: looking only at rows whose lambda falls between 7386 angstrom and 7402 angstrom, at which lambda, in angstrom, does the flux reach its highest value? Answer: 7395.71 angstrom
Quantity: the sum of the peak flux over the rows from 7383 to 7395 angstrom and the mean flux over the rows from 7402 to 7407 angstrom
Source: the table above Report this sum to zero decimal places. 124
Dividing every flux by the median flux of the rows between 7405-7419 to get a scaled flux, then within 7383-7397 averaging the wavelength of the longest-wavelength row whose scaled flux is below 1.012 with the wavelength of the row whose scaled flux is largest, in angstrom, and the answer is 7394.0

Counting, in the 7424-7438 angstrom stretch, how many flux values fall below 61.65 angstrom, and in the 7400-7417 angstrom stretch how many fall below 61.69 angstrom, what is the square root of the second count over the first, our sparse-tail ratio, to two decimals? 1.22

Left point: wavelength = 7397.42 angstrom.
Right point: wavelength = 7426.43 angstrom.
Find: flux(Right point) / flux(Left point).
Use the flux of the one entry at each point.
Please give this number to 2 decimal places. 0.97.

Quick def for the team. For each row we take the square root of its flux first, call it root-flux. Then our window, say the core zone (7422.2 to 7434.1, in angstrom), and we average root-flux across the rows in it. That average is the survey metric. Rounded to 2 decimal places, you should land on 7.83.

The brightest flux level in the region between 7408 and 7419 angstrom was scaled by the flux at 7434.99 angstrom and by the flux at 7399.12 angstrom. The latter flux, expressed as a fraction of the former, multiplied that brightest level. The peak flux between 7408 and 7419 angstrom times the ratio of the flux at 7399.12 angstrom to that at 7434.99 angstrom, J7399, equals 62.1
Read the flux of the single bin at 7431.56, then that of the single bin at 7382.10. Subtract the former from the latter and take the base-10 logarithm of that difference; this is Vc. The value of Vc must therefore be 0.33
